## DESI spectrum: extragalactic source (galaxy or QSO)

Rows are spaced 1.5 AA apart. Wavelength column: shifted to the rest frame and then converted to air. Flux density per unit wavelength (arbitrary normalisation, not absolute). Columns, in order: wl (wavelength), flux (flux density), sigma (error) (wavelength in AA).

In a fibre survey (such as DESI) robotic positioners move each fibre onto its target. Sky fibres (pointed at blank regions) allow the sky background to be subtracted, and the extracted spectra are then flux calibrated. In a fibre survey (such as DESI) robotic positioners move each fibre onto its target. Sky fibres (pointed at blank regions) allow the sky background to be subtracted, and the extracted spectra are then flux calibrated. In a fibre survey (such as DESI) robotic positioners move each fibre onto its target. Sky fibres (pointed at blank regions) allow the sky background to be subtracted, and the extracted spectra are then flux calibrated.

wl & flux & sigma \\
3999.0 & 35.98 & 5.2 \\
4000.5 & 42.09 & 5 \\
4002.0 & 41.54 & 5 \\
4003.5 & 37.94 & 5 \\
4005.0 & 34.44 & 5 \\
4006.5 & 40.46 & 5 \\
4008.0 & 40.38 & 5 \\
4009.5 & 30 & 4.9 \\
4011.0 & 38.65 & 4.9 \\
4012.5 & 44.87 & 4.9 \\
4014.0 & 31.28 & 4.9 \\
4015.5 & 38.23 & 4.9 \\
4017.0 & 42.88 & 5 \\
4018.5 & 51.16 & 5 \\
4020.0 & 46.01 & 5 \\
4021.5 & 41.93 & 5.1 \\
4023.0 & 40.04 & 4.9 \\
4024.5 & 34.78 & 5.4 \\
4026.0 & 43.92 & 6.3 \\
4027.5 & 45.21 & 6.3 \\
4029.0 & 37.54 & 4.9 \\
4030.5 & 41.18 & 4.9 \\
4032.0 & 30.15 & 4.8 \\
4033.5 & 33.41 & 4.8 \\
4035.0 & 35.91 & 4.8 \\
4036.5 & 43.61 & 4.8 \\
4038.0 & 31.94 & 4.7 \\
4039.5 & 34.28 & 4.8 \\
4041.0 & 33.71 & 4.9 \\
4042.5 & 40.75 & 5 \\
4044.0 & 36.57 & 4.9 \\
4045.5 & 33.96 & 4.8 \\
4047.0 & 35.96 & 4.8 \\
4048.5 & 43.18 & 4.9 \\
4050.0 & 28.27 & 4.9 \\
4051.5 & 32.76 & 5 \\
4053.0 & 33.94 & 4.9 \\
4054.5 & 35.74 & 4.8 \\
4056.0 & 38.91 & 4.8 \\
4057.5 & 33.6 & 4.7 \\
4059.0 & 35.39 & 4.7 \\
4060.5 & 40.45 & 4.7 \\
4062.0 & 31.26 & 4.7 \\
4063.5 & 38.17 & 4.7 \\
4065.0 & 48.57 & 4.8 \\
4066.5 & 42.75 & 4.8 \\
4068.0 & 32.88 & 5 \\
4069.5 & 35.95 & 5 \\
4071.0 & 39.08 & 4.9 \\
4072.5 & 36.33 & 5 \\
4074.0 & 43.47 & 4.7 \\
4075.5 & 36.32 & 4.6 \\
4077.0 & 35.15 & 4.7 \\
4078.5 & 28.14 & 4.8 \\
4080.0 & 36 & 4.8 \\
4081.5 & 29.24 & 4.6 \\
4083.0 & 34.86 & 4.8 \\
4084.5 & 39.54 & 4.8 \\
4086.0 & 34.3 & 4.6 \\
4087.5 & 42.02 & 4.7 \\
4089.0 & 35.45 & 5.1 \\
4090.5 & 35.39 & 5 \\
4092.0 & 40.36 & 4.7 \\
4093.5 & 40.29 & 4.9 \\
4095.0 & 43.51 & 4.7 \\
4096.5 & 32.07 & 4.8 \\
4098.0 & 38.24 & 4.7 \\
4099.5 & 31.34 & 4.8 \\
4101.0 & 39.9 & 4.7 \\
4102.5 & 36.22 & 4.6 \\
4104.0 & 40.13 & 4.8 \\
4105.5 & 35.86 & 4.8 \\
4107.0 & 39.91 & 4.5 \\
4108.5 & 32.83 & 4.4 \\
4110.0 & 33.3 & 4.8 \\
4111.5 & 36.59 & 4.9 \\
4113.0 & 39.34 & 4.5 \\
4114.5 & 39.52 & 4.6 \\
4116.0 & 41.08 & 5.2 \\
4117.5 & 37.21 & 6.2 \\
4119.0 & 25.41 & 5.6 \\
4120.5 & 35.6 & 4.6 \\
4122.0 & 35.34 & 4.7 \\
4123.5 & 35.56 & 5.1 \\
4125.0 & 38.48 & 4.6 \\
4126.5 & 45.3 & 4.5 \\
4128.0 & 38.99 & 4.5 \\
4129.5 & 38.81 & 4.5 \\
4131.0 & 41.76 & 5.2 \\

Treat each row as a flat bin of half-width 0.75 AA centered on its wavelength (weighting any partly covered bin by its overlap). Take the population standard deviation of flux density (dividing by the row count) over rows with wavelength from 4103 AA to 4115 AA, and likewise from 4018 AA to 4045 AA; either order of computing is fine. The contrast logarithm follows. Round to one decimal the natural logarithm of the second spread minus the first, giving 1.0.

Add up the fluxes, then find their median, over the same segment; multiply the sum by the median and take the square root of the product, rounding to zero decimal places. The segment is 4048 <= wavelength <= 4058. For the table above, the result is 91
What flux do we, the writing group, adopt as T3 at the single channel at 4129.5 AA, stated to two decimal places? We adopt 38.81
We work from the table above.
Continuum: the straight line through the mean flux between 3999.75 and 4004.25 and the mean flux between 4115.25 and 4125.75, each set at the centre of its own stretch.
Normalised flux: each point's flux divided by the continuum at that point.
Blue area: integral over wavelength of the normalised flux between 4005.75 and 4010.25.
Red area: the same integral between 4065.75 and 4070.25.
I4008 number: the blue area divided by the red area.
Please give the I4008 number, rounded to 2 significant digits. 0.93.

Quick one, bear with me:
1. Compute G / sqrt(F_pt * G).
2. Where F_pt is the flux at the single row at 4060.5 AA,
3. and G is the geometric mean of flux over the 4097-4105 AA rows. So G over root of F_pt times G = 0.96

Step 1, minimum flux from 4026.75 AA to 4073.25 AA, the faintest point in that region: 28.27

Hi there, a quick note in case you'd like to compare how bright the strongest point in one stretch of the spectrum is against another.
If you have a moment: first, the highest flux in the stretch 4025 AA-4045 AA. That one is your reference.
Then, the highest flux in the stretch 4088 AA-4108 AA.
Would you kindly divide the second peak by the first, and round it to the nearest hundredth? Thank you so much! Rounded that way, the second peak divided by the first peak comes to 0.96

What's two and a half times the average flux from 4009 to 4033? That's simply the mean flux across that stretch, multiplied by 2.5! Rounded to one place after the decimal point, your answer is 99.7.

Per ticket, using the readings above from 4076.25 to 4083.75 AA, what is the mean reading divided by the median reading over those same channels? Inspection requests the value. 0.94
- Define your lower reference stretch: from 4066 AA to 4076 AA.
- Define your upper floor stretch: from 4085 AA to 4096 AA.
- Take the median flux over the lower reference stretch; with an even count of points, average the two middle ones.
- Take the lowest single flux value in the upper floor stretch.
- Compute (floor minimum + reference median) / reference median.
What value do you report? 1.94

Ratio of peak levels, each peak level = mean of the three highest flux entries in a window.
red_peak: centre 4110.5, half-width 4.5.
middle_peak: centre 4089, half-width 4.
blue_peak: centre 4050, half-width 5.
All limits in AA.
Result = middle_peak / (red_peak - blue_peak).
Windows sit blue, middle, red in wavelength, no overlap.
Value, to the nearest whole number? 30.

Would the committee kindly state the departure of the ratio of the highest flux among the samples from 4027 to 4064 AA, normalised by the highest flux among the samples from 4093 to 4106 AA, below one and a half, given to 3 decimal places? 0.461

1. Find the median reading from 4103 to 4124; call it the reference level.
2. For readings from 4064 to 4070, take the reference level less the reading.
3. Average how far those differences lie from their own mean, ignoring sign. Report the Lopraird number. 5.6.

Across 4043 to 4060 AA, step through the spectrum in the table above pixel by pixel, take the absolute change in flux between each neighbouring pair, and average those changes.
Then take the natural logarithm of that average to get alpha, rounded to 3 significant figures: 1.49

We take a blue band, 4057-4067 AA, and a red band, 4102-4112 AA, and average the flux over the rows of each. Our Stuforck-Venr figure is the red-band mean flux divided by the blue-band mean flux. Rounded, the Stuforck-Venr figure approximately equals 0.94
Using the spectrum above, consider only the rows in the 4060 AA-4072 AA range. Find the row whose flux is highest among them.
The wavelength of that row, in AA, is 4065.0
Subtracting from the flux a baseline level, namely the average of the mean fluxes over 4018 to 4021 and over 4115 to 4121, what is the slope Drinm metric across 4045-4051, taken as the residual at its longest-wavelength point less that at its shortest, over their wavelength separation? -1.3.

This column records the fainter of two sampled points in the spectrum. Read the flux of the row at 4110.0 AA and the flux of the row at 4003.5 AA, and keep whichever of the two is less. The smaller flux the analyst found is 33.3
